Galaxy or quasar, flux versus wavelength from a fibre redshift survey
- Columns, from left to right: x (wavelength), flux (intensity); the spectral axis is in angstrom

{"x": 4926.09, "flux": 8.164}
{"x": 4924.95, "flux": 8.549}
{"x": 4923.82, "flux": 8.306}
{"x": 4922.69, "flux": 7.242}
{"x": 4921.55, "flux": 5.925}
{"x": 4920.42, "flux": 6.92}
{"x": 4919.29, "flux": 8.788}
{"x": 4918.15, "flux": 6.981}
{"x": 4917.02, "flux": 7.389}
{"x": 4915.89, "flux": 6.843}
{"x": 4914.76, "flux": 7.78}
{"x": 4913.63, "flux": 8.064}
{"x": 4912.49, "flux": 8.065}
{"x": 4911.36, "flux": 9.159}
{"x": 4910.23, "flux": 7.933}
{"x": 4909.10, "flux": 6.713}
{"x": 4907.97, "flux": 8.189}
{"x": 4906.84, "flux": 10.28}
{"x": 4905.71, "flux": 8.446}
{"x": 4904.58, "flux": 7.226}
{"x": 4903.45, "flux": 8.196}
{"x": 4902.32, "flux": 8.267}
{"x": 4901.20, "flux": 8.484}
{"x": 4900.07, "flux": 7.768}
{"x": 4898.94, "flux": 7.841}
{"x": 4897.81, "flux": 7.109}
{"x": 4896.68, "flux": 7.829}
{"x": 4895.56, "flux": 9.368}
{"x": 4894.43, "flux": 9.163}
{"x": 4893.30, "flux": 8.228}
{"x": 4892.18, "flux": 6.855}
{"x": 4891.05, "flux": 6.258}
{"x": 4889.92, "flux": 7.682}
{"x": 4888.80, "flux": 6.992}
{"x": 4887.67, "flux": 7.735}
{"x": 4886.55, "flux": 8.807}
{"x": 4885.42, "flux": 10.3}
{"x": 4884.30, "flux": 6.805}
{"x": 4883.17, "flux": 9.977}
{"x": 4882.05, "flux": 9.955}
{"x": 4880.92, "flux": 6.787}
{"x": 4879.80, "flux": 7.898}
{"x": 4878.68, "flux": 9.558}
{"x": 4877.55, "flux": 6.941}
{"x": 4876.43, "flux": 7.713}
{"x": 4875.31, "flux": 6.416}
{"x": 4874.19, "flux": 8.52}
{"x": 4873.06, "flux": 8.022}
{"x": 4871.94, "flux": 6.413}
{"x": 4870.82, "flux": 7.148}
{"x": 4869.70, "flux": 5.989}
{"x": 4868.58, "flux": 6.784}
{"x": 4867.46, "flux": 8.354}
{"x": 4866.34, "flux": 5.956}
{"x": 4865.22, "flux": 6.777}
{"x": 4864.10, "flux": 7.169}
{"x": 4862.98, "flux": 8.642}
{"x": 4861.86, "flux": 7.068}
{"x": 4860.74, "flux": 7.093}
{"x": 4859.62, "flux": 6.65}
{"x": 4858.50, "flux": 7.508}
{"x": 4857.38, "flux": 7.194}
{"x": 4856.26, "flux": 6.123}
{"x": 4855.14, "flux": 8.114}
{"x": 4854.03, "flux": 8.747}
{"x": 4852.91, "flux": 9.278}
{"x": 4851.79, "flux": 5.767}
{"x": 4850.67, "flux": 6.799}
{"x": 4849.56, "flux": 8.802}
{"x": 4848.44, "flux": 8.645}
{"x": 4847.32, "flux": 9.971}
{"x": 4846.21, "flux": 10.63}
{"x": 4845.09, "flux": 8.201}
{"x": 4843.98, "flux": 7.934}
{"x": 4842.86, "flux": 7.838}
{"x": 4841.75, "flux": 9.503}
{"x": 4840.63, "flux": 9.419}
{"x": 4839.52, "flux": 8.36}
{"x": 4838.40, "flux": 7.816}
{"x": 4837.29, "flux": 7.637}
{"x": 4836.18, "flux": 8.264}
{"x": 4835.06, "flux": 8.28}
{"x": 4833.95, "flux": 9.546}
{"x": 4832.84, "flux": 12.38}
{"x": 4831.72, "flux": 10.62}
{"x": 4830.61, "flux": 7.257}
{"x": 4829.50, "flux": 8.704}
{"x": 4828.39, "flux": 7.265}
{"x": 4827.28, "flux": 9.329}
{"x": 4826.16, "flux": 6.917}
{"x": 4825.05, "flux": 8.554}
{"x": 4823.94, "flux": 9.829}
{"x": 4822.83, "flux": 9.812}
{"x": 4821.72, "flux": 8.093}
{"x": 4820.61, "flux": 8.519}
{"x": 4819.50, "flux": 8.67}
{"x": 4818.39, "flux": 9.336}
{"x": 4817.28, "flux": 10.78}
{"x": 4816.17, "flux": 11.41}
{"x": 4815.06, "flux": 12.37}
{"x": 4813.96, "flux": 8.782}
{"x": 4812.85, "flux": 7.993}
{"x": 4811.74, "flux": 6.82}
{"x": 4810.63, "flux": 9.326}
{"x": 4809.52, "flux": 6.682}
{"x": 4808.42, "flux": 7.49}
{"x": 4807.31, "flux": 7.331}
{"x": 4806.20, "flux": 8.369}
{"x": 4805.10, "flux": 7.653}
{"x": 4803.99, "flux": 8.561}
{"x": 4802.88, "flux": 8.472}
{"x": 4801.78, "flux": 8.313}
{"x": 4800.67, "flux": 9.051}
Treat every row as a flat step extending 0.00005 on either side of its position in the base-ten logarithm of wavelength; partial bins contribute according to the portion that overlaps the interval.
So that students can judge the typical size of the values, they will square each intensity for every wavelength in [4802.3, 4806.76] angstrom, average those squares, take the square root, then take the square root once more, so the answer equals 2.88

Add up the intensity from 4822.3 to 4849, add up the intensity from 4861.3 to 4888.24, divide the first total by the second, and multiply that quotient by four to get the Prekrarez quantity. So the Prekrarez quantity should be 4.6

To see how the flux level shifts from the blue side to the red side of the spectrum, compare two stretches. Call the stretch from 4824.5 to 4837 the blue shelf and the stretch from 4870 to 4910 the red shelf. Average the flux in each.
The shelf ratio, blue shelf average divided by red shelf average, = 1.10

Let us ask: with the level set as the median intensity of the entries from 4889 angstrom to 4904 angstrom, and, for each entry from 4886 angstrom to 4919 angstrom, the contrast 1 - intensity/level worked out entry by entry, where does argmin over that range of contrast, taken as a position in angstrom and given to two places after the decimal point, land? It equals 4906.84 angstrom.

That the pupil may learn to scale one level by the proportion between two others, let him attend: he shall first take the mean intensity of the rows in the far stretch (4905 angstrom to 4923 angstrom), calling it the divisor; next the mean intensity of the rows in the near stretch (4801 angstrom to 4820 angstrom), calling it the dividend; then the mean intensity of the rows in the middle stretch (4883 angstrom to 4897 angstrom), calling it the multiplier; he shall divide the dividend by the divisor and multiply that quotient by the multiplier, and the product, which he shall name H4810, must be 9.1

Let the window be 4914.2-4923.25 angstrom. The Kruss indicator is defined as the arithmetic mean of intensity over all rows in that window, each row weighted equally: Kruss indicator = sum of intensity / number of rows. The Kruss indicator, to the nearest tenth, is 7.2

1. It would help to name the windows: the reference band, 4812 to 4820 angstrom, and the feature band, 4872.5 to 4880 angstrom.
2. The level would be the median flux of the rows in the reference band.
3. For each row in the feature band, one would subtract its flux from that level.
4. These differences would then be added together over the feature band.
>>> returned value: 10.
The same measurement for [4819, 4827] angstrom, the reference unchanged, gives 5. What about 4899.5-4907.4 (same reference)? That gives 7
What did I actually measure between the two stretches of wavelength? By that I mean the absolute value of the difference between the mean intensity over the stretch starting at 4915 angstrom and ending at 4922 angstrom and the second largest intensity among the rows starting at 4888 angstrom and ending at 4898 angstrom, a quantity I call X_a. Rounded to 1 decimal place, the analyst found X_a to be 2.0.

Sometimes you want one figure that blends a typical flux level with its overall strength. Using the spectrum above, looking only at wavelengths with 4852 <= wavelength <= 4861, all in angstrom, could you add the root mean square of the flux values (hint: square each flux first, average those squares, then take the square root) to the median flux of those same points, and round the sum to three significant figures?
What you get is 15.0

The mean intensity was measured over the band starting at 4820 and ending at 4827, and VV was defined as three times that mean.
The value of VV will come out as 25.9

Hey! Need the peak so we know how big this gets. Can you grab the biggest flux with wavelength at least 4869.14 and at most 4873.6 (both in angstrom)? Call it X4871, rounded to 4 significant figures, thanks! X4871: 8.022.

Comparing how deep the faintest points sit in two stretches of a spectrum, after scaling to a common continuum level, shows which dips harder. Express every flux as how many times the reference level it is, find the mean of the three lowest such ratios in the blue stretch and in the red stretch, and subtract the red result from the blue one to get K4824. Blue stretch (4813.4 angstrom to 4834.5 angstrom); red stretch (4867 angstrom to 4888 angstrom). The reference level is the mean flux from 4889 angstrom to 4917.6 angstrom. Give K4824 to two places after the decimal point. 0.11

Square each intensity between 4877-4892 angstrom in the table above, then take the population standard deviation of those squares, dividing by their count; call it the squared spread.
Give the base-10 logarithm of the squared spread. 1.36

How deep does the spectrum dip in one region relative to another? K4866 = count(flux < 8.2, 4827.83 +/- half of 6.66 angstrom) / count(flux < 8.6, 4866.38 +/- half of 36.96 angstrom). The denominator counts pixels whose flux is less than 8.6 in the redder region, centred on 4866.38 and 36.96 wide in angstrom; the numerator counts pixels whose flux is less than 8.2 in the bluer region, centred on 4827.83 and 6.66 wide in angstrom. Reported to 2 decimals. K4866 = 0.12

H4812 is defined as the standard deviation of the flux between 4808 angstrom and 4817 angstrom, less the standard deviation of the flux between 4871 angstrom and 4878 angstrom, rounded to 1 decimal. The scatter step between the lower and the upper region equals 1.2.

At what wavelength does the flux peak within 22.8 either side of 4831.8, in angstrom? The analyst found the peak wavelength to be 4832.84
